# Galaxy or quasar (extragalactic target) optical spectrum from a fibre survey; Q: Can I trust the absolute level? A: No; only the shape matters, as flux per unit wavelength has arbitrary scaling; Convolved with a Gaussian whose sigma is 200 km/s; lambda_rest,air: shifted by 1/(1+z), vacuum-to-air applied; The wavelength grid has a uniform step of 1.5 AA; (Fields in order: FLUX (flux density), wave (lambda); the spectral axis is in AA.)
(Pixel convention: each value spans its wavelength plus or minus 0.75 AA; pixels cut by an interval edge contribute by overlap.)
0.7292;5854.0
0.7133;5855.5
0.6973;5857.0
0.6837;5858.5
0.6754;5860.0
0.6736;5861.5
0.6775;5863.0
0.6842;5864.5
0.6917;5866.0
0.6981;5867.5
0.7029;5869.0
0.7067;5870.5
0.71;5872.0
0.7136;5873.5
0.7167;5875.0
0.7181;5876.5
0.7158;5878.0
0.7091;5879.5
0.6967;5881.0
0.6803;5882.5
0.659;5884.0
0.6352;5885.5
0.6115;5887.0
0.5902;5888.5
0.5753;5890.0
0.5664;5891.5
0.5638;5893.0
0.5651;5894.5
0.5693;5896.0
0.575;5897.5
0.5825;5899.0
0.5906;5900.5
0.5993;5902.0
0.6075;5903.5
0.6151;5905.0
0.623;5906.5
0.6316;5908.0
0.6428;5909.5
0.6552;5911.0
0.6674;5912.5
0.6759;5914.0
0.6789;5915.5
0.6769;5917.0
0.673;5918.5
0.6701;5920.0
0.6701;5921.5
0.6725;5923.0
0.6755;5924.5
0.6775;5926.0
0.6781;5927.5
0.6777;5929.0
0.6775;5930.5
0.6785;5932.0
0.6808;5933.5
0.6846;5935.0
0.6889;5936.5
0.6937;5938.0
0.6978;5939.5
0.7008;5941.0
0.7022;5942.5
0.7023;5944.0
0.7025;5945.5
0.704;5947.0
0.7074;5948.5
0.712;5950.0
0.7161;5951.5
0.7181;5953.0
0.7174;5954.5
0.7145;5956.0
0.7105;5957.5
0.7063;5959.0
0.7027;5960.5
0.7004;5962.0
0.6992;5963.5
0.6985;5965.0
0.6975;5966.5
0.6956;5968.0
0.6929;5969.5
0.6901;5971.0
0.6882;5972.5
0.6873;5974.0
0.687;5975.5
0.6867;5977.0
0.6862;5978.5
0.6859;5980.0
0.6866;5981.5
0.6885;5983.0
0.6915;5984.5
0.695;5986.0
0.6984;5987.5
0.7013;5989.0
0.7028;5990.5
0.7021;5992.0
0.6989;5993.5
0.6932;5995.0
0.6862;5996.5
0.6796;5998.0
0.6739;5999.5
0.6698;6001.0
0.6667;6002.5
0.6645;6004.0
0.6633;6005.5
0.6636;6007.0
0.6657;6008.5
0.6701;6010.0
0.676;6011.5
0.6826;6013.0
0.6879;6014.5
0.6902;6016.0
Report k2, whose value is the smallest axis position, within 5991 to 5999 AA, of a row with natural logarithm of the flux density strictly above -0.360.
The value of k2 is 5992.0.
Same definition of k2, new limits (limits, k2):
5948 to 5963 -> 5948.5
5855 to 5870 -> 5855.5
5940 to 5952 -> 5941.0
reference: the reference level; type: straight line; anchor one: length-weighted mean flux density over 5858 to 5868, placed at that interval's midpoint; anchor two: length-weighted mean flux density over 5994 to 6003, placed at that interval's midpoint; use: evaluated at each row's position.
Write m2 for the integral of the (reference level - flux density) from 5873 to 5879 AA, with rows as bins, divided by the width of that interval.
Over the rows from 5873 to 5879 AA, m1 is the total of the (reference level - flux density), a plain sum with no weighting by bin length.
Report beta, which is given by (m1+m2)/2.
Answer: -0.08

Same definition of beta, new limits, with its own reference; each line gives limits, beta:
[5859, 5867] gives 0.01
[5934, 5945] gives -0.06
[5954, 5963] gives -0.10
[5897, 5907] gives 0.33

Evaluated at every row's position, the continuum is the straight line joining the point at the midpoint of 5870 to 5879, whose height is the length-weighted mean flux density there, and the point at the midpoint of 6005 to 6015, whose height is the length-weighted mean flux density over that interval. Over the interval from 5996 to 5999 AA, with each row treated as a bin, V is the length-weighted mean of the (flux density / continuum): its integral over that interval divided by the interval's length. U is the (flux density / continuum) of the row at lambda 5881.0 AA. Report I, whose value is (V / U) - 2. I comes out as -0.97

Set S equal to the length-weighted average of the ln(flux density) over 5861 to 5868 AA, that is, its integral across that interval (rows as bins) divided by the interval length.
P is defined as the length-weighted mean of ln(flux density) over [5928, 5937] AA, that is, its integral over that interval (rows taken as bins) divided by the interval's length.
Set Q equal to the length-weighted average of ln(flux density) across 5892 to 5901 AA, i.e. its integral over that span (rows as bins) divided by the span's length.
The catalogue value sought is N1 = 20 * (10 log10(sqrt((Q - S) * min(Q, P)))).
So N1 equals -101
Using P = -0.38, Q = -0.56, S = -0.378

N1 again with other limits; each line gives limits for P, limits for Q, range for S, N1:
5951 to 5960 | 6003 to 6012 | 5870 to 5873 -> -161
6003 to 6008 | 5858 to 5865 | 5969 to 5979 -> -223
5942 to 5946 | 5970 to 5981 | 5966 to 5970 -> -237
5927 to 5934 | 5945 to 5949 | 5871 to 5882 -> -248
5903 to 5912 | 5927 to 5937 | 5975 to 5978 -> -239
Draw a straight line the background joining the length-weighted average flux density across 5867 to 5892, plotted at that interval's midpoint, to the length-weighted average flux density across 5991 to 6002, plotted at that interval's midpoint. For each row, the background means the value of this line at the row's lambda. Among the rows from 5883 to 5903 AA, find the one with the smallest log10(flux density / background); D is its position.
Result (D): 5893.0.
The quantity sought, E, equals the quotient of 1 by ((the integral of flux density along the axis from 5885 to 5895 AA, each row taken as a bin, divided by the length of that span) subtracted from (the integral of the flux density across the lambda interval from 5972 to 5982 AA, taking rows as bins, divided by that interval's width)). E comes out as 10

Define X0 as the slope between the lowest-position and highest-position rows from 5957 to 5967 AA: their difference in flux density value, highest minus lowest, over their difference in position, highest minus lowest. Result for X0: -0.001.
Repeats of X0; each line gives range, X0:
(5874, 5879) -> 0.000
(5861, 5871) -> 0.004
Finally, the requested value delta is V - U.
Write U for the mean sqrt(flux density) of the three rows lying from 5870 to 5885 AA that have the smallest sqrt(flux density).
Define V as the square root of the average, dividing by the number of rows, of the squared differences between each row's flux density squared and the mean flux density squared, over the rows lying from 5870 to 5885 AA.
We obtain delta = -0.799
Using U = 0.824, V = 0.025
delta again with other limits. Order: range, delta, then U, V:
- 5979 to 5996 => -0.821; 0.829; 0.008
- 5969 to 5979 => -0.826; 0.829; 0.003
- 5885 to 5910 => -0.721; 0.752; 0.031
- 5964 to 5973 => -0.826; 0.831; 0.005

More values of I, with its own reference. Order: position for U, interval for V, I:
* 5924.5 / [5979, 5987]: -0.95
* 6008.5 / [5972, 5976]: -0.98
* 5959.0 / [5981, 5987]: -1.01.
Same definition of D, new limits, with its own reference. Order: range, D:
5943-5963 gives 5962.0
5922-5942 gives 5923.0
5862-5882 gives 5863.0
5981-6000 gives 5999.5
